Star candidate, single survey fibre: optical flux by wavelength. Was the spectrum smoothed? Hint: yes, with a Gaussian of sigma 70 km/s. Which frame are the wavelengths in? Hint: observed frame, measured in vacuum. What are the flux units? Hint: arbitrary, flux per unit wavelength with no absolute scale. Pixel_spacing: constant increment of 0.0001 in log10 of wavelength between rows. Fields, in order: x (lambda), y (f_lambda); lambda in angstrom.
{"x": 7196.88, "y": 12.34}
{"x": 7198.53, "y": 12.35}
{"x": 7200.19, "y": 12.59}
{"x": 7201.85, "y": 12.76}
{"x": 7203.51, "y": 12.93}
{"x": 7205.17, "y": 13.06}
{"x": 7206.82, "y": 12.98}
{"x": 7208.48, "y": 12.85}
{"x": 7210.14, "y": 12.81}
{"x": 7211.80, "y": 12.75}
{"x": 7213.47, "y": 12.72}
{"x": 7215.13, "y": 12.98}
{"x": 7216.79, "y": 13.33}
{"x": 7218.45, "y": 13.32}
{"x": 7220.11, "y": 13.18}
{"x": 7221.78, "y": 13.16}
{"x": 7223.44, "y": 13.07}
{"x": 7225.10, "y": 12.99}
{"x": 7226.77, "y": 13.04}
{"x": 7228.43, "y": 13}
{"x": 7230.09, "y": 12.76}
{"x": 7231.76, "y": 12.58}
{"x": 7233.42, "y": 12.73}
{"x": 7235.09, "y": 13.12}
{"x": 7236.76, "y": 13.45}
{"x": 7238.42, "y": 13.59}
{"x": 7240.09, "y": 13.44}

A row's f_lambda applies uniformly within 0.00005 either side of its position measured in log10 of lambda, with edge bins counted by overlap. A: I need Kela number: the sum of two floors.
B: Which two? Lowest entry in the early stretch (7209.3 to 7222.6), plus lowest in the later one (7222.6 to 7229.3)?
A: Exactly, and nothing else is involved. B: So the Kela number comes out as 25.7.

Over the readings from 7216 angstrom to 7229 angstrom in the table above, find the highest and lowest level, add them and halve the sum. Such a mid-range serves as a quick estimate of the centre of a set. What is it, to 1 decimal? 13.2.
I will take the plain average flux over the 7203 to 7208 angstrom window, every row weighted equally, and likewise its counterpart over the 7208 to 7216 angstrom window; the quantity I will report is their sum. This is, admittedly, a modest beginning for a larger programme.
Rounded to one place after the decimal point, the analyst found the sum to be 25.8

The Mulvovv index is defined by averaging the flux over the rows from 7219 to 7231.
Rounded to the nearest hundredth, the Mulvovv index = 13.03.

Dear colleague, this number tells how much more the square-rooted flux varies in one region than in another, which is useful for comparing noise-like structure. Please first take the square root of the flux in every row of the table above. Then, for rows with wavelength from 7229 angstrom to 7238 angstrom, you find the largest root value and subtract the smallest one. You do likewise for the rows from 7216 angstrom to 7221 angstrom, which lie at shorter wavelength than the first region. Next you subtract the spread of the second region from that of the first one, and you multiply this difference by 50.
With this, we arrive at 5.0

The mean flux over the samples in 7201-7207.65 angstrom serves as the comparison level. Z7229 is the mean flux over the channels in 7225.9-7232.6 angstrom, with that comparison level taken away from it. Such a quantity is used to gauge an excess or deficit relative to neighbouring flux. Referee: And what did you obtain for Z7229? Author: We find -0.09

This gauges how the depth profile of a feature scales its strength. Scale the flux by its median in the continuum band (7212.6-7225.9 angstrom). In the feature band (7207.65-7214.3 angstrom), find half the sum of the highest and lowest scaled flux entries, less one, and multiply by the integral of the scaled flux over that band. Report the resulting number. -0.16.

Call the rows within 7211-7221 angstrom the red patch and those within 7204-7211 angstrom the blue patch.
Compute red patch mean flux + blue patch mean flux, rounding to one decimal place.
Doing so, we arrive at 26.0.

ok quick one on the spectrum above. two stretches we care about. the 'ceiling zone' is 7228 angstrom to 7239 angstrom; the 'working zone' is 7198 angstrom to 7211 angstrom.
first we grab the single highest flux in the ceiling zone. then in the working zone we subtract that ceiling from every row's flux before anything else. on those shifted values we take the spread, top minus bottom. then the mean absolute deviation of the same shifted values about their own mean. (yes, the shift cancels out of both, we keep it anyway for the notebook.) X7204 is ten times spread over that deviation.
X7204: 42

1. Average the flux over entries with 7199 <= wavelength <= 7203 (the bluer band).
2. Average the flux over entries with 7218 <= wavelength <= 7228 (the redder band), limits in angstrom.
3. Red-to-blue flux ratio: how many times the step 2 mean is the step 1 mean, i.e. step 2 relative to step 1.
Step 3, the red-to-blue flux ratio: 1.04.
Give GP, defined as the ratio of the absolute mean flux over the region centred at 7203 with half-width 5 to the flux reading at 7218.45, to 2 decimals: 0.96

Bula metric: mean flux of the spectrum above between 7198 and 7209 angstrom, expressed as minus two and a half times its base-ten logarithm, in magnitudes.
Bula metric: -2.77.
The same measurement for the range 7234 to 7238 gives -2.81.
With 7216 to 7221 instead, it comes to -2.81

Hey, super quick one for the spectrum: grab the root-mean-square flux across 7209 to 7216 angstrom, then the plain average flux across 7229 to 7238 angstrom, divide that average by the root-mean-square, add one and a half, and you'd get 2.51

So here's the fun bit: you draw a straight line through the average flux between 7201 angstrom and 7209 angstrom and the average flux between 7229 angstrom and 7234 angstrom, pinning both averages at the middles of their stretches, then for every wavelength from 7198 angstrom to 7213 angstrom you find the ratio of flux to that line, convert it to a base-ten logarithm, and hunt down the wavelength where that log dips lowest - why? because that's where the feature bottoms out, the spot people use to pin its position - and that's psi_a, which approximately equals 7198.53 angstrom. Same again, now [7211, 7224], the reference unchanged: 7213.47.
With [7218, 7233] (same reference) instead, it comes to 7231.76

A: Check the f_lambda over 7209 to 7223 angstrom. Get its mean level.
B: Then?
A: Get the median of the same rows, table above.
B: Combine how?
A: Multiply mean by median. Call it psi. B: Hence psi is 170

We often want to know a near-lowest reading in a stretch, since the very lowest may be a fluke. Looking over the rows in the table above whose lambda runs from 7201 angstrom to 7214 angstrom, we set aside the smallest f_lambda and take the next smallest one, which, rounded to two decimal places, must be 12.75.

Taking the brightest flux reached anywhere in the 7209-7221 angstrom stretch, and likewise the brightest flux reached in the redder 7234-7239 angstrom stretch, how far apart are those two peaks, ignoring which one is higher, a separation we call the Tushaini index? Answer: 0.26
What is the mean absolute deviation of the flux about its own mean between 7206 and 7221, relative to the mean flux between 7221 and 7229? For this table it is 0.015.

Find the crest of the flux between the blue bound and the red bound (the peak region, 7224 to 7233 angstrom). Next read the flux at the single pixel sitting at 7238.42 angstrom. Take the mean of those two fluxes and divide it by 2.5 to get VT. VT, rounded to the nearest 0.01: 5.33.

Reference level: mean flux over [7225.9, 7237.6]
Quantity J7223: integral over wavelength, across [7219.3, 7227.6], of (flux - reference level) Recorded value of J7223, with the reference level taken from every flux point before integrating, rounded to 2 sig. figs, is 1.1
